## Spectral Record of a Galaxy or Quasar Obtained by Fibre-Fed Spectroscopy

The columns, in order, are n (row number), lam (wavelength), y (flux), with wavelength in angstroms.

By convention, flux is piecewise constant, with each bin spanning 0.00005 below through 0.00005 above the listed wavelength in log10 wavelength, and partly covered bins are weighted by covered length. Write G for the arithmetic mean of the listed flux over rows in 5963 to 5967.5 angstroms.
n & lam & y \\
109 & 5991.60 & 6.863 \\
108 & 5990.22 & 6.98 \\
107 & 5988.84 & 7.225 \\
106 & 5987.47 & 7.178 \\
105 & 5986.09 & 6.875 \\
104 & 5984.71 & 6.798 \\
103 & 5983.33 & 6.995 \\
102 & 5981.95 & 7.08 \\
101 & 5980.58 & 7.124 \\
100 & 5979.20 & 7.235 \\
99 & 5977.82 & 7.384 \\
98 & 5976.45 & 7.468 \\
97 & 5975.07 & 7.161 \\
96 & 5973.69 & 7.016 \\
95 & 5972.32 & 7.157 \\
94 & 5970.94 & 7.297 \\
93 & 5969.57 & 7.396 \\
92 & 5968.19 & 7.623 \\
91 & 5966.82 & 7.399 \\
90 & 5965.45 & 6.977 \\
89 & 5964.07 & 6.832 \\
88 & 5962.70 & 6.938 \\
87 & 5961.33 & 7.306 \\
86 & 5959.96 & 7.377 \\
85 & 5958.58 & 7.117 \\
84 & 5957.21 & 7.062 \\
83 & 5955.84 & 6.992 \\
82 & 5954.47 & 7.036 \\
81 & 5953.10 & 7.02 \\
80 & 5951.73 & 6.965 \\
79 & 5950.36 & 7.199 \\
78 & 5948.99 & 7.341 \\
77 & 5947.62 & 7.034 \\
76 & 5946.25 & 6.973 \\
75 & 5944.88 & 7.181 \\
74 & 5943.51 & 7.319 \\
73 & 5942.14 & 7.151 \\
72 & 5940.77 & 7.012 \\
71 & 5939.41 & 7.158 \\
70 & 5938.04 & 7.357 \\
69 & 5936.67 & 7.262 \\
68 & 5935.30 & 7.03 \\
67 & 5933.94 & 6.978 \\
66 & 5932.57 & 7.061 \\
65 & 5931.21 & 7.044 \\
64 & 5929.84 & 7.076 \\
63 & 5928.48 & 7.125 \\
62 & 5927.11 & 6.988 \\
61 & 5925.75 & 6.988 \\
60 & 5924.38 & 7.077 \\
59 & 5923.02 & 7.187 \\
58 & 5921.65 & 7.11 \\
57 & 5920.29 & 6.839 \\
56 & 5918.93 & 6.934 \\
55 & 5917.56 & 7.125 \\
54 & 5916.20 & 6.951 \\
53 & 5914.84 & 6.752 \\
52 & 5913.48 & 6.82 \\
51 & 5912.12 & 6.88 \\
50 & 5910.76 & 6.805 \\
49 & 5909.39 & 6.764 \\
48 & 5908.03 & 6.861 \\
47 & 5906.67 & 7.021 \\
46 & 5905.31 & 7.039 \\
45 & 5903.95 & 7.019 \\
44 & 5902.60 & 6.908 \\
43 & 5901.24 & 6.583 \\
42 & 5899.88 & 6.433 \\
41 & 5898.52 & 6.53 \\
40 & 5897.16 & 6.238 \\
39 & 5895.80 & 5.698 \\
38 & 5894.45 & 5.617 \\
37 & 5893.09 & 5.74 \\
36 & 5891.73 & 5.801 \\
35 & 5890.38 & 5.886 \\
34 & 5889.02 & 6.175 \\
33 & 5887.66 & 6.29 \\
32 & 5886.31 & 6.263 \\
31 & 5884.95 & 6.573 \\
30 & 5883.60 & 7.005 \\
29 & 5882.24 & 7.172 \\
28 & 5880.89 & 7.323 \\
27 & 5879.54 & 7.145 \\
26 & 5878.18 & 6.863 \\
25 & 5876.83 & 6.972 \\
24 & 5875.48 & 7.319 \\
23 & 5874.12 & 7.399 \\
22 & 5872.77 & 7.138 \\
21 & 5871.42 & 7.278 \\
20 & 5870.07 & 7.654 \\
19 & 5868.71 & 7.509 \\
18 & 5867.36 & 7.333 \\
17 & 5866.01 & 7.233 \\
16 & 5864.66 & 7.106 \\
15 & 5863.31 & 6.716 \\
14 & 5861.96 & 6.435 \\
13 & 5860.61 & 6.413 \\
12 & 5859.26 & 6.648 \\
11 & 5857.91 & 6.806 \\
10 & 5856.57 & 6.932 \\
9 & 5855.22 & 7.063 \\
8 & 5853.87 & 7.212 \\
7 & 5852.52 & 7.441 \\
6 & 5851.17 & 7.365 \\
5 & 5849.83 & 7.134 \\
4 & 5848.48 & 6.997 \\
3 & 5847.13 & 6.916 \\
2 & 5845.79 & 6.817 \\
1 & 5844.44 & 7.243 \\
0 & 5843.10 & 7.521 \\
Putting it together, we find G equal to 7.07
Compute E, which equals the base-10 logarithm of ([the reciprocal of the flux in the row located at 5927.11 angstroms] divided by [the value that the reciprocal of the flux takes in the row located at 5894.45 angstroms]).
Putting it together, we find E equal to -0.095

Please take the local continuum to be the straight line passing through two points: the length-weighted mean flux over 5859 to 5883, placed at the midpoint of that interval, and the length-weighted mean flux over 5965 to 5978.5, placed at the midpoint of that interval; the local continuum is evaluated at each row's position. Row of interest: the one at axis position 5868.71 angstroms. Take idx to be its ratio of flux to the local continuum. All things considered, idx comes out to 1.06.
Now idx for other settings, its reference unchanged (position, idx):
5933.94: 0.97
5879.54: 1.00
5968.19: 1.05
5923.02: 1.00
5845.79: 0.97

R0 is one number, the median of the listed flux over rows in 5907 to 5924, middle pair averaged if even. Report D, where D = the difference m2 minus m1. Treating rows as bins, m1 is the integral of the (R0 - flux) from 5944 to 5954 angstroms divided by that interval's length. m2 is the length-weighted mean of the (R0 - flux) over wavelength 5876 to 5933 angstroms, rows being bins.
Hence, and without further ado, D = 0.4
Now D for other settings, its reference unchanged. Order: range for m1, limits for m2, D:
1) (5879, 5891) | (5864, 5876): -0.7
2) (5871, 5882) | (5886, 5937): 0.5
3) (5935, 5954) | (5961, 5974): -0.1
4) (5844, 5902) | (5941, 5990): -0.3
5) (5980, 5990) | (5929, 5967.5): -0.1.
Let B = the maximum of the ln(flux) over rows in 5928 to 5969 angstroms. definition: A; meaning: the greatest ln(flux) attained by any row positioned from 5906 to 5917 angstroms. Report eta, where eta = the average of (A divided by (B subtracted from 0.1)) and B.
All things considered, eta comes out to 0.511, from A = 1.95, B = 2.031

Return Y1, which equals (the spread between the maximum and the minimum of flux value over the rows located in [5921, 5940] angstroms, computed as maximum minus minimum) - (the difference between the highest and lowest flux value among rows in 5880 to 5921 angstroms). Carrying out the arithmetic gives -1.33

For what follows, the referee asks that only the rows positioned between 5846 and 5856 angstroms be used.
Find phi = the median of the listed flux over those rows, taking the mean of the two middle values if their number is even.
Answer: 7.13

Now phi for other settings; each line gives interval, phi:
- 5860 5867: 6.72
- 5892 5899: 5.74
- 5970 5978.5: 7.23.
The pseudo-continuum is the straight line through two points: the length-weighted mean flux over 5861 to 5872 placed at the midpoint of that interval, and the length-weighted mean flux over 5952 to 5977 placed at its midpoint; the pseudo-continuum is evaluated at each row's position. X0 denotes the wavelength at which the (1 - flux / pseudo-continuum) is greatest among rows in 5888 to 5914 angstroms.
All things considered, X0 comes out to 5894.45 angstroms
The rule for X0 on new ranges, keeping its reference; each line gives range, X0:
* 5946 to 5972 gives 5964.07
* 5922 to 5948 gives 5946.25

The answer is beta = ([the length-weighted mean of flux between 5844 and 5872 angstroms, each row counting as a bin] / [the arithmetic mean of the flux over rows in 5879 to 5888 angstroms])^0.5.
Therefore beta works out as 1.02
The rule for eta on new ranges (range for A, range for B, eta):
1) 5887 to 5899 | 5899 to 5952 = 0.503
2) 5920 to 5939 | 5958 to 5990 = 0.499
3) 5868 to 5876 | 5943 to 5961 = 0.463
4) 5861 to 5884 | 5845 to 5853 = 0.470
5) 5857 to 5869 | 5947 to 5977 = 0.494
